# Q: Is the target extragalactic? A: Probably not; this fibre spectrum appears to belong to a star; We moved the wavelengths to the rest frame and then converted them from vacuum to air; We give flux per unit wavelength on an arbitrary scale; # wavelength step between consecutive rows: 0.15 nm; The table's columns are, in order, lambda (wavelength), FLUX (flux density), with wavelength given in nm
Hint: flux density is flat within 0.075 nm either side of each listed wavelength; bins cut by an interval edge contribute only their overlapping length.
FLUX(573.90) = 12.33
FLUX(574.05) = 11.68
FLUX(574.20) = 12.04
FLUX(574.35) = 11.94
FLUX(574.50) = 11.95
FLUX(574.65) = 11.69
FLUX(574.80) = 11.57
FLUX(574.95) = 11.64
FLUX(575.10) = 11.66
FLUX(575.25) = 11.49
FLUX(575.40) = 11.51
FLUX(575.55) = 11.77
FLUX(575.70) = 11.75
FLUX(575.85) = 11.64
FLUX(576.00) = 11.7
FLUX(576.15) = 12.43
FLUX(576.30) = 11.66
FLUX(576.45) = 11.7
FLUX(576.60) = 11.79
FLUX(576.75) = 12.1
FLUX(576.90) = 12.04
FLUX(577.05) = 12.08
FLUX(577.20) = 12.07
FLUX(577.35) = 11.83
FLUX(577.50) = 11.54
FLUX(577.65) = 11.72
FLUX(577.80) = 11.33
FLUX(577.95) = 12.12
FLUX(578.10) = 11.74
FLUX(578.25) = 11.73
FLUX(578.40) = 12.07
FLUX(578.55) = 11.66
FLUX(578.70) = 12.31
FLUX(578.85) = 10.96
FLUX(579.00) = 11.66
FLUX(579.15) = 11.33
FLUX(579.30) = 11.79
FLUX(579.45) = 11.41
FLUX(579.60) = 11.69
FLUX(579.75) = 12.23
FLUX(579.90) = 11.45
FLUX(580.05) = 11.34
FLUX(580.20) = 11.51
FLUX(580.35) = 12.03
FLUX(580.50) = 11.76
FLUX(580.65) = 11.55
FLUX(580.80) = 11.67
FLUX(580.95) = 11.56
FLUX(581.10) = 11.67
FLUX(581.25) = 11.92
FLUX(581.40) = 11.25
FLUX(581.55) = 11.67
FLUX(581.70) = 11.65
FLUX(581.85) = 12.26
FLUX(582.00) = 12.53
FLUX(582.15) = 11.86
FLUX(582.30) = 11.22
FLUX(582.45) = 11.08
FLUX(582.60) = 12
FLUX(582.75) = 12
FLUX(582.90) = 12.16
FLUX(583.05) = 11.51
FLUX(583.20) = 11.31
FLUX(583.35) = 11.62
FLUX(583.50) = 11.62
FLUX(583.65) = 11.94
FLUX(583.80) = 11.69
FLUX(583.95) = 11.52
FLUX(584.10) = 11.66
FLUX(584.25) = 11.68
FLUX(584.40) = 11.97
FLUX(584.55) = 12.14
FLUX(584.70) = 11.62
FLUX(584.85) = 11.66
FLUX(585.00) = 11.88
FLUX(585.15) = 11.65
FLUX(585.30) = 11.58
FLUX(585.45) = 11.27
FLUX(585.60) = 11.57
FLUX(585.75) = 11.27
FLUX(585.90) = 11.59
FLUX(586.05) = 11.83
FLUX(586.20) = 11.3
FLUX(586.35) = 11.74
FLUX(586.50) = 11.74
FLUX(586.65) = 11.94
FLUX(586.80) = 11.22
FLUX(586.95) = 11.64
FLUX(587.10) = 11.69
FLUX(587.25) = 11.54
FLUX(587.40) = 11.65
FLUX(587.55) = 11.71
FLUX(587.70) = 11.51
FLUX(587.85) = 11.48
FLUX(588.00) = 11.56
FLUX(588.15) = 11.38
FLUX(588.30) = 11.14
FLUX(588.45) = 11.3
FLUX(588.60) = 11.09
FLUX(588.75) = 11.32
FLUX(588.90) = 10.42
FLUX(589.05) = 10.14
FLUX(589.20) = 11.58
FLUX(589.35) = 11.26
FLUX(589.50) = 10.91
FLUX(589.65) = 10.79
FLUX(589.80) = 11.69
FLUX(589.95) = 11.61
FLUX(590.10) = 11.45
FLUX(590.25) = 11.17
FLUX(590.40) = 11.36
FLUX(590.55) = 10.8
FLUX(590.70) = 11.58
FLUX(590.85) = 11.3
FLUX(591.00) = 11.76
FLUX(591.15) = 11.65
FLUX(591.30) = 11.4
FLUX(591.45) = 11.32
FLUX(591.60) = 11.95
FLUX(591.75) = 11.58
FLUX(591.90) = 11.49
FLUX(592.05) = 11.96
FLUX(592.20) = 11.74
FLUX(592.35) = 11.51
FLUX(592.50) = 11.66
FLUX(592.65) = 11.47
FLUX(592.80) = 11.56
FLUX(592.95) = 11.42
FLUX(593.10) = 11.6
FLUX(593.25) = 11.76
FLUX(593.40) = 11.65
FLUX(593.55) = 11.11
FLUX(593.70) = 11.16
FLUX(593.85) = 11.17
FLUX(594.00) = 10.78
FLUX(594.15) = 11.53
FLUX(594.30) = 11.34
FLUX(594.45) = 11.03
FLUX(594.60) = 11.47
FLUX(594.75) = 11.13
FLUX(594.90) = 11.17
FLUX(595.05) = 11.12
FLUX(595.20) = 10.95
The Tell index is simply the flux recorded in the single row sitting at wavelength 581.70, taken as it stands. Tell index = 11.65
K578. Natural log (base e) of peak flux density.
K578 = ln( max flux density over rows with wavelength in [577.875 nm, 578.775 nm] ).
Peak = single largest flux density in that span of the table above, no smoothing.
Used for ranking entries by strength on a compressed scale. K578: 2.51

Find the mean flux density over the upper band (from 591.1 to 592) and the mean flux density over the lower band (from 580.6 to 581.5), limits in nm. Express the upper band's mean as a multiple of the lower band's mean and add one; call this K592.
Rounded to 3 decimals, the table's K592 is 1.997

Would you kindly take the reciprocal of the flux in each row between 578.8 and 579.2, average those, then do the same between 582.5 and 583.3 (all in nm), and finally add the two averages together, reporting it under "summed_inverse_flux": 0.173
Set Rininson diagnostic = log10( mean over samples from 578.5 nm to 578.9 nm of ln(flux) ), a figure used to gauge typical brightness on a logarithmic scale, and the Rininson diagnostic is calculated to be 0.390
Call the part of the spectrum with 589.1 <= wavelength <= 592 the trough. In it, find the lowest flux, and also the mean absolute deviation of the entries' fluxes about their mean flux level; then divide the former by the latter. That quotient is 44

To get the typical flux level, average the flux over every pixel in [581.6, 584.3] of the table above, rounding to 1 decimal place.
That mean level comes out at 11.7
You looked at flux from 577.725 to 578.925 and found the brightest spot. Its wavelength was 578.70 nm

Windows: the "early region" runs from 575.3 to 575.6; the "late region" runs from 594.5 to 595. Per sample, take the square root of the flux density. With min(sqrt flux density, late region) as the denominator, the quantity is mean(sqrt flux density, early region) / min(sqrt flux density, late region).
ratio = 1.02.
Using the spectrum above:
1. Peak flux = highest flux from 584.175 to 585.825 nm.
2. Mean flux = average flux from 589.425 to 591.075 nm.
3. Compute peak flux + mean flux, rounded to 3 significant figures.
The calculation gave 23.5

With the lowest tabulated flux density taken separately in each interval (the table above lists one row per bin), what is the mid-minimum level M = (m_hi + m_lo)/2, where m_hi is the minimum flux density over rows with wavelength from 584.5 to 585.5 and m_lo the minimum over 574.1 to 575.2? 11.4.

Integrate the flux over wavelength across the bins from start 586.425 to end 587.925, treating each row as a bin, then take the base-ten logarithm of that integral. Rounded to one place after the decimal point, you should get 1.2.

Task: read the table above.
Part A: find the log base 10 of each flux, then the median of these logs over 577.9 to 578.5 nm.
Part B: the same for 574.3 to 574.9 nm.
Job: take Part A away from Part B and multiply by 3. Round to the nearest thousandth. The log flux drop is -0.010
